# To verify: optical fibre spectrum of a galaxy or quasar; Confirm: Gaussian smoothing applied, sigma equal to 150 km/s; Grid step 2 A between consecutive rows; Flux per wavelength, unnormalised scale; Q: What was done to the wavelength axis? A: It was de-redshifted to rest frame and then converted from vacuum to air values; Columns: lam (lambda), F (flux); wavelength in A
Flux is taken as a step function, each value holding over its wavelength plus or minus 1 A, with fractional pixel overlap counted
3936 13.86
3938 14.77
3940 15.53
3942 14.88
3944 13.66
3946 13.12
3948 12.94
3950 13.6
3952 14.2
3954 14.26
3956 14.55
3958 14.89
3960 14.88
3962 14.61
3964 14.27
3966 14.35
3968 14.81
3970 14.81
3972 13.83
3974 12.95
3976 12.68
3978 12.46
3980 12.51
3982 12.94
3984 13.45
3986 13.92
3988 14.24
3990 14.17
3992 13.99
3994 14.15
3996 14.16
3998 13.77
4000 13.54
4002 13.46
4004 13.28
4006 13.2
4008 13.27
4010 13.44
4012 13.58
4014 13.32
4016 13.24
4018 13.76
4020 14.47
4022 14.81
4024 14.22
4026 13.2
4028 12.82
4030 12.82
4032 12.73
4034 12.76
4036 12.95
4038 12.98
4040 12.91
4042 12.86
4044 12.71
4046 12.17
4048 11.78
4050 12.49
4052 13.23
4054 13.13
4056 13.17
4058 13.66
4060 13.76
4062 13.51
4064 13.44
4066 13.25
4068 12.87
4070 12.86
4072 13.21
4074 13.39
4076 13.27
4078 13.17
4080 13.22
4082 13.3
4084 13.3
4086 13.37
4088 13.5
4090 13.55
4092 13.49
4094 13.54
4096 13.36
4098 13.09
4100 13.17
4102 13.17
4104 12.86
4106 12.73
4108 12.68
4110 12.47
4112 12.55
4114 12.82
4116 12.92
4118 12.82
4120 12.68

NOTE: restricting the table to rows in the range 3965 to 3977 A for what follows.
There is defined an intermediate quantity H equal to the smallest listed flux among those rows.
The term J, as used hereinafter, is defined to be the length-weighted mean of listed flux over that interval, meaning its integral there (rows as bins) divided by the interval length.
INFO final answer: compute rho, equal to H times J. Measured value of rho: 176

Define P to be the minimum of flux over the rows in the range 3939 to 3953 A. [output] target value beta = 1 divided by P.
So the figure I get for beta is 0.077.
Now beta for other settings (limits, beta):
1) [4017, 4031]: 0.078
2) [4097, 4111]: 0.080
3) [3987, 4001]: 0.074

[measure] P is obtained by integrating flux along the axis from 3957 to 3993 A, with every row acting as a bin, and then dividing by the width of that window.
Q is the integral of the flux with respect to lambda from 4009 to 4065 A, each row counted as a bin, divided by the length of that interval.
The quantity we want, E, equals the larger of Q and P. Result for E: 13.9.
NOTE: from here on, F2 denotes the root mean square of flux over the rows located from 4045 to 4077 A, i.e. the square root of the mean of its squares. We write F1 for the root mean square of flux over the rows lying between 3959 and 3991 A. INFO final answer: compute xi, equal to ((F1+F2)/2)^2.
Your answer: 181.1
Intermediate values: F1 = 13.83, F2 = 13.1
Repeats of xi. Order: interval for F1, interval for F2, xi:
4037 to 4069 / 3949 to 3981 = 182.4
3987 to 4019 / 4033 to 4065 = 177.5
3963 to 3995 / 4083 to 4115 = 180.2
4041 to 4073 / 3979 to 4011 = 177.1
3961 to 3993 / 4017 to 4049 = 181.1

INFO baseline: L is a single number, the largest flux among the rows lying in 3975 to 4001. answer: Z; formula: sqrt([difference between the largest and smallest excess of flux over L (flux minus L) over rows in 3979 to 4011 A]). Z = 1.3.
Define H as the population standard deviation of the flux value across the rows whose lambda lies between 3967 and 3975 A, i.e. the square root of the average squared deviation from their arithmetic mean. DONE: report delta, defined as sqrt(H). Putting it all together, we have 0.88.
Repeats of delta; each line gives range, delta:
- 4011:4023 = 0.76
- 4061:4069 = 0.50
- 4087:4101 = 0.42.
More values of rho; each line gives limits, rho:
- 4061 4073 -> 170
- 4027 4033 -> 163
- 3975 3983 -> 158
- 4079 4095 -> 177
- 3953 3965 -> 208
